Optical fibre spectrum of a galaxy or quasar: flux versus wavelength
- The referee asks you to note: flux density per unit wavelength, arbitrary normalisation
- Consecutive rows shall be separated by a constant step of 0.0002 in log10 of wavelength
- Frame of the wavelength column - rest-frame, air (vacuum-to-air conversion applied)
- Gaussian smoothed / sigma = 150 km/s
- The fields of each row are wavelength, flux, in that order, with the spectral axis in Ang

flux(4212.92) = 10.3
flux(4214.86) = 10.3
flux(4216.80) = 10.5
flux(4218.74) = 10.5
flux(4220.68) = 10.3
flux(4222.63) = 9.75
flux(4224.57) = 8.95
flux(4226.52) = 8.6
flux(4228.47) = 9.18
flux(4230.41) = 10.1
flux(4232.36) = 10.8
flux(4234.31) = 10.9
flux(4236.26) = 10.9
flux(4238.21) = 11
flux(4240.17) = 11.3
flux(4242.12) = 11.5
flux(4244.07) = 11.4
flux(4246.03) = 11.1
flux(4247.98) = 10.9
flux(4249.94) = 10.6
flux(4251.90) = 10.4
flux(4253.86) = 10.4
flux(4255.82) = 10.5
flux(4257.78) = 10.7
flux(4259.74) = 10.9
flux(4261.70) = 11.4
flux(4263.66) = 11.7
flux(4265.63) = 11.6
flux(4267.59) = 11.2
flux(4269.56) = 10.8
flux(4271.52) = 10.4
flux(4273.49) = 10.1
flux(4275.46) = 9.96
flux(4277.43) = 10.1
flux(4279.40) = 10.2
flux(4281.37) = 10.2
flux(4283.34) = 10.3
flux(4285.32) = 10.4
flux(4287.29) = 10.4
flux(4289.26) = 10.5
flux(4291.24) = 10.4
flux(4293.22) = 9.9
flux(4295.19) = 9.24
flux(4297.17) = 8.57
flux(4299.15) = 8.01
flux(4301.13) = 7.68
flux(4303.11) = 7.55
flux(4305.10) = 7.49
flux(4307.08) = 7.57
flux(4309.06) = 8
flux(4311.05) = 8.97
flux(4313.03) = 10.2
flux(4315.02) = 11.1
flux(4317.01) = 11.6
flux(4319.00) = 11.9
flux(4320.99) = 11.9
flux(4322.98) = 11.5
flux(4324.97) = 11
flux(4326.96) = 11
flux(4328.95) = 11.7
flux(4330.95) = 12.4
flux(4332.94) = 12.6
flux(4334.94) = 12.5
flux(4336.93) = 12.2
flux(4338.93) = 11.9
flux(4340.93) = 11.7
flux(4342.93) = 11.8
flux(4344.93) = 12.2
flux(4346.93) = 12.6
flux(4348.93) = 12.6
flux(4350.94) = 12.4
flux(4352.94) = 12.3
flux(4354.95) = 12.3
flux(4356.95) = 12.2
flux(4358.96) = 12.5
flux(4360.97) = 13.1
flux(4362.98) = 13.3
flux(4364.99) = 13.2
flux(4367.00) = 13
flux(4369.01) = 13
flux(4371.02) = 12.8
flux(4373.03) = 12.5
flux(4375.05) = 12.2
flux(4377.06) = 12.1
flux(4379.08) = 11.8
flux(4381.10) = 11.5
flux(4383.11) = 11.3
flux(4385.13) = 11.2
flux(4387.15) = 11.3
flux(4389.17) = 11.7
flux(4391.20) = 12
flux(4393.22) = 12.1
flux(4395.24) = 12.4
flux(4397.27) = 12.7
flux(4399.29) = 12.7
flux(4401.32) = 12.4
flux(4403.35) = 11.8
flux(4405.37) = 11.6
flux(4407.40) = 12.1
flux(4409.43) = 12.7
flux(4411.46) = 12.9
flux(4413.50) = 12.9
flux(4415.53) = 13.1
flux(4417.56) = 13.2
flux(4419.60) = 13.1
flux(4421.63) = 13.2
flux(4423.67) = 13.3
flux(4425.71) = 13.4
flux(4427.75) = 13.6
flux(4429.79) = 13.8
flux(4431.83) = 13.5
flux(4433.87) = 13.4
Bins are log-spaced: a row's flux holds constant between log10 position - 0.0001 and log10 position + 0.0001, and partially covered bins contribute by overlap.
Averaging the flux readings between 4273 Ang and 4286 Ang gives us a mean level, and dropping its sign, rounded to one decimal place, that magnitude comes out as 10.2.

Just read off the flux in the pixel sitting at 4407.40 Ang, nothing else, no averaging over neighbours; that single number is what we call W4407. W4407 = 12.1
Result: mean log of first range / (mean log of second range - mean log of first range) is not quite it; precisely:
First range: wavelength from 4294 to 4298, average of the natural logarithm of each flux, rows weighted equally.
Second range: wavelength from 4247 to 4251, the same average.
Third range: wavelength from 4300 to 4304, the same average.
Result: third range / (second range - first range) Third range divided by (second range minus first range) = 11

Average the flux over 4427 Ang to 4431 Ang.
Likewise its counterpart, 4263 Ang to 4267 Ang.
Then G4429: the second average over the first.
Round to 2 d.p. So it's 0.85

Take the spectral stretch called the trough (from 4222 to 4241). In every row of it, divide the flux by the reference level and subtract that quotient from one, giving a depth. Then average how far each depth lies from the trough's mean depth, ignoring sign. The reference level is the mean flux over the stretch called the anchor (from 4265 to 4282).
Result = 0.08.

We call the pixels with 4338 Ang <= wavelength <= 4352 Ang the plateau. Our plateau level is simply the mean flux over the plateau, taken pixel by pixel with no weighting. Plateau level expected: 12.2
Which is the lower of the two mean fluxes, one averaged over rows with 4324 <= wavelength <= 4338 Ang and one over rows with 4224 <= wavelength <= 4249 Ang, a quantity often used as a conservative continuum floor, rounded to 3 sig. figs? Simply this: 10.5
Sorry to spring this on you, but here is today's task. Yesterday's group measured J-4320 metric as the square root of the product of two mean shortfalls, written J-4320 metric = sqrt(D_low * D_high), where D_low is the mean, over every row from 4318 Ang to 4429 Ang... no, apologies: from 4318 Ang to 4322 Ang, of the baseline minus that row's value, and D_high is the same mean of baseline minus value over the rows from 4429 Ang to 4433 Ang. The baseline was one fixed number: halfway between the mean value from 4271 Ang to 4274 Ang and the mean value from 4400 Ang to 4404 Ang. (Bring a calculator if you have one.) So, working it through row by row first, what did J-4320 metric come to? 1.3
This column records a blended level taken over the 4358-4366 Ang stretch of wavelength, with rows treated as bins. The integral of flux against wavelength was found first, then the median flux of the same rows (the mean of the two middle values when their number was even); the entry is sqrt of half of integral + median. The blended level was 7.7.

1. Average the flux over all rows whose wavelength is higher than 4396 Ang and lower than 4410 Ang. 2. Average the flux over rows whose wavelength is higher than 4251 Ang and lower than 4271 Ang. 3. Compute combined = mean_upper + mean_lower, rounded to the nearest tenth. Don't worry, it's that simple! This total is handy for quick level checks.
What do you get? 23.2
